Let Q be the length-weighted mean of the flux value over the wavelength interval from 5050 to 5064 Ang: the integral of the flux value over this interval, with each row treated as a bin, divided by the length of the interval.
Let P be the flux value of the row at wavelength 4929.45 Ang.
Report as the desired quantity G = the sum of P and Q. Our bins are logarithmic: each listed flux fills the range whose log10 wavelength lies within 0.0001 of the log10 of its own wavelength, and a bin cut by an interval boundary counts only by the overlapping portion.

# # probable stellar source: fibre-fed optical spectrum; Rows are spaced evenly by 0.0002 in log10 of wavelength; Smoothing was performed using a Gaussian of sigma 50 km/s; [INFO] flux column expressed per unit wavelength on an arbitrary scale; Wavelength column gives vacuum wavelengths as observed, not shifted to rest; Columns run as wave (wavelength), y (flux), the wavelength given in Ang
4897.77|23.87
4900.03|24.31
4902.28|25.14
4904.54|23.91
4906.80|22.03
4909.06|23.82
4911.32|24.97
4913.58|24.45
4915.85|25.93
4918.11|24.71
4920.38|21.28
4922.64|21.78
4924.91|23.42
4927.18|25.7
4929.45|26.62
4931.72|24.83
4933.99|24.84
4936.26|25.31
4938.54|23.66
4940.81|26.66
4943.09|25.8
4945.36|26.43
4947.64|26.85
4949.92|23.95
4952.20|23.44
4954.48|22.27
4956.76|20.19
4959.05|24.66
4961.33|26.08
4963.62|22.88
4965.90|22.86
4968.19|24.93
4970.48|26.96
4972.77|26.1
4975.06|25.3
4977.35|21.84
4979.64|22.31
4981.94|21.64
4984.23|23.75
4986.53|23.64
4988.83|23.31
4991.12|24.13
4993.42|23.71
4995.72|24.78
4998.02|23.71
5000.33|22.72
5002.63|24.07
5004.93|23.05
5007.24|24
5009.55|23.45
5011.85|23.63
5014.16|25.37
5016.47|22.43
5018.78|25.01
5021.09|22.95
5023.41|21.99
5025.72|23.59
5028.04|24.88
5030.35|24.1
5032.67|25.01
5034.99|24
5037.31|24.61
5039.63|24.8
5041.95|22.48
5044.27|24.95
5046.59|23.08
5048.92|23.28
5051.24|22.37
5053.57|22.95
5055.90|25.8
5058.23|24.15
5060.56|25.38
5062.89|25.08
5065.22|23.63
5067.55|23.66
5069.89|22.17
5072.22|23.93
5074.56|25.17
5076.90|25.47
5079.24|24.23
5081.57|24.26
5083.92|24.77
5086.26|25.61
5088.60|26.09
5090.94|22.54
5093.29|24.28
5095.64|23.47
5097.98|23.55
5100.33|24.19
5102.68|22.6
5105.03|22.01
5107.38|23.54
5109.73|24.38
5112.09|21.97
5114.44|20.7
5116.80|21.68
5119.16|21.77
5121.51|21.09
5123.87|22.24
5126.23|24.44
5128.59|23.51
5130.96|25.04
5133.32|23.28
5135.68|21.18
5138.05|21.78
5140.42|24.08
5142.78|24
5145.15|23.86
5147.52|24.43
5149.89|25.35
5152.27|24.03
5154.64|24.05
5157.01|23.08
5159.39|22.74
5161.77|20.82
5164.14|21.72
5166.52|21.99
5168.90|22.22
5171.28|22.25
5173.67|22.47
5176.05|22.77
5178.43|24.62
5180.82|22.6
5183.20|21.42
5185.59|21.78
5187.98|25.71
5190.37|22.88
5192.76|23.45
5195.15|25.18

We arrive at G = 51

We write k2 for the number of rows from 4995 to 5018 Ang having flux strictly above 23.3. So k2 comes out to 7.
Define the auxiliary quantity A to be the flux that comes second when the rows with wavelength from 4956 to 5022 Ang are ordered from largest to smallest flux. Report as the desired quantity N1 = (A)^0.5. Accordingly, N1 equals 5.11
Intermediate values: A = 26.1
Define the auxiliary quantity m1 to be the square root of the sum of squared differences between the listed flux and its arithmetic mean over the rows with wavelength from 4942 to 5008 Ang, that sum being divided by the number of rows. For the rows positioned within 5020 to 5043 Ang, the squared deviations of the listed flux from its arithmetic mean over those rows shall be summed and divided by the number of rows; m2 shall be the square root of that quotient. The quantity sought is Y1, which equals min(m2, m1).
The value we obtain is 1.0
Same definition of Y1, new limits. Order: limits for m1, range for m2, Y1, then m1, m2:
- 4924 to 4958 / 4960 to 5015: 1.3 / 1.80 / 1.32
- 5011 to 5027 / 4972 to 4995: 1.2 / 1.16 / 1.35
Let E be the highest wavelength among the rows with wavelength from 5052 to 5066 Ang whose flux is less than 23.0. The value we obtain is 5053.57 Ang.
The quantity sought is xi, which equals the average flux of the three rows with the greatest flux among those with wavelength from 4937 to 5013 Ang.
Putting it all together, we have 26.8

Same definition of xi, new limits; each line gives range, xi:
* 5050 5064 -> 25.4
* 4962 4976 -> 26.1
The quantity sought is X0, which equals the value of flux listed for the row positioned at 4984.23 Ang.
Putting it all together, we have 23.75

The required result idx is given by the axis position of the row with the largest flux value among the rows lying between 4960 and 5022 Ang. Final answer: 4970.48 Ang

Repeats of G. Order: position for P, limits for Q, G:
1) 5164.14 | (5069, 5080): 46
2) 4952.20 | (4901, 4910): 47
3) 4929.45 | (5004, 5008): 50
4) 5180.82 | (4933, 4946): 48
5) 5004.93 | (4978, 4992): 46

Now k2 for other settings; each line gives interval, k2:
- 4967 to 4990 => 7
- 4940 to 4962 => 8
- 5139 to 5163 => 7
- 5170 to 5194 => 3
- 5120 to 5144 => 5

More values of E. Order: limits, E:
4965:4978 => 4977.35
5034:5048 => 5041.95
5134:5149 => 5138.05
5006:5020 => 5016.47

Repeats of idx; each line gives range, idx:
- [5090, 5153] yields 5149.89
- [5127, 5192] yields 5187.98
